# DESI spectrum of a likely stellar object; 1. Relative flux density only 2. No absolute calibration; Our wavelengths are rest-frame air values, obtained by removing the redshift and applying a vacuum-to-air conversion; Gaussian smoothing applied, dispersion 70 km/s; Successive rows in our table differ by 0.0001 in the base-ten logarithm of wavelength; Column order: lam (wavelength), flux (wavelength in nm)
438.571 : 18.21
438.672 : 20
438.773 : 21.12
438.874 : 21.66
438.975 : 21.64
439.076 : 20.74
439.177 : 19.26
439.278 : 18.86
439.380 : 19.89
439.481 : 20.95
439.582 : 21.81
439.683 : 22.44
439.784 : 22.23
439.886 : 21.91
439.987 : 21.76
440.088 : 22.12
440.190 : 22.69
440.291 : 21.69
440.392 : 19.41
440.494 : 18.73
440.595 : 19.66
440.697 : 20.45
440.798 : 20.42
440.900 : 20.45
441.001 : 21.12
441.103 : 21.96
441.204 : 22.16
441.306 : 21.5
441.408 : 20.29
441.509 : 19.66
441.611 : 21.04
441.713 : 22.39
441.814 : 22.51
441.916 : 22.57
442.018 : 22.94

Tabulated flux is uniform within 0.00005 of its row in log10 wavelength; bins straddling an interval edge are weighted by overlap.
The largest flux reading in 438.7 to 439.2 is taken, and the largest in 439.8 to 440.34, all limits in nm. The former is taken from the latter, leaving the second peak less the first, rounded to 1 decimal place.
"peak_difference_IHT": 1.0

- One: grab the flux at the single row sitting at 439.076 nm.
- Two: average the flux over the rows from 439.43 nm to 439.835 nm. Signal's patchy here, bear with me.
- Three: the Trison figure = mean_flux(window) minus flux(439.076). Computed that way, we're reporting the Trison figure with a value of 1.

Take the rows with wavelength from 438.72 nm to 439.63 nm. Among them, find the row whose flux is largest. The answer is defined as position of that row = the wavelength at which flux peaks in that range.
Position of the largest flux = 439.582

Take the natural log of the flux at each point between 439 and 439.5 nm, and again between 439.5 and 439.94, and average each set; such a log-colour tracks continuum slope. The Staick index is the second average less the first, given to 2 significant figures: 0.10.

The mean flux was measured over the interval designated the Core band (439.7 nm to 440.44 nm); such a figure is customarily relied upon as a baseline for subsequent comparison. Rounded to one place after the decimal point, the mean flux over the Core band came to 21.7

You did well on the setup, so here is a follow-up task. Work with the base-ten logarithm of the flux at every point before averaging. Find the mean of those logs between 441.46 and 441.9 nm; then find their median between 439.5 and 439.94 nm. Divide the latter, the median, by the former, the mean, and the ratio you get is 1.01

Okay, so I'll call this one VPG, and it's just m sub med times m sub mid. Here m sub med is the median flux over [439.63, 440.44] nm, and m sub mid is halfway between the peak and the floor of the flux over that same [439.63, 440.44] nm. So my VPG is 463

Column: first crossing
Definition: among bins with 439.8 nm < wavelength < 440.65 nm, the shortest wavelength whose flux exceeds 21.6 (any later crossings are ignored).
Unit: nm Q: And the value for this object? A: 439.886 nm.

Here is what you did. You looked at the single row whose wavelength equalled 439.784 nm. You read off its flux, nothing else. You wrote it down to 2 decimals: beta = 22.23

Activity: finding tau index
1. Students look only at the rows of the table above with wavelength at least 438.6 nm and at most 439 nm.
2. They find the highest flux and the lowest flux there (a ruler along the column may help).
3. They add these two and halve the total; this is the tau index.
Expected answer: 20.8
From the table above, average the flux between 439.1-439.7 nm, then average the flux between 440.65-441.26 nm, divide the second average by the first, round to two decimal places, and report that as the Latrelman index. 1.03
